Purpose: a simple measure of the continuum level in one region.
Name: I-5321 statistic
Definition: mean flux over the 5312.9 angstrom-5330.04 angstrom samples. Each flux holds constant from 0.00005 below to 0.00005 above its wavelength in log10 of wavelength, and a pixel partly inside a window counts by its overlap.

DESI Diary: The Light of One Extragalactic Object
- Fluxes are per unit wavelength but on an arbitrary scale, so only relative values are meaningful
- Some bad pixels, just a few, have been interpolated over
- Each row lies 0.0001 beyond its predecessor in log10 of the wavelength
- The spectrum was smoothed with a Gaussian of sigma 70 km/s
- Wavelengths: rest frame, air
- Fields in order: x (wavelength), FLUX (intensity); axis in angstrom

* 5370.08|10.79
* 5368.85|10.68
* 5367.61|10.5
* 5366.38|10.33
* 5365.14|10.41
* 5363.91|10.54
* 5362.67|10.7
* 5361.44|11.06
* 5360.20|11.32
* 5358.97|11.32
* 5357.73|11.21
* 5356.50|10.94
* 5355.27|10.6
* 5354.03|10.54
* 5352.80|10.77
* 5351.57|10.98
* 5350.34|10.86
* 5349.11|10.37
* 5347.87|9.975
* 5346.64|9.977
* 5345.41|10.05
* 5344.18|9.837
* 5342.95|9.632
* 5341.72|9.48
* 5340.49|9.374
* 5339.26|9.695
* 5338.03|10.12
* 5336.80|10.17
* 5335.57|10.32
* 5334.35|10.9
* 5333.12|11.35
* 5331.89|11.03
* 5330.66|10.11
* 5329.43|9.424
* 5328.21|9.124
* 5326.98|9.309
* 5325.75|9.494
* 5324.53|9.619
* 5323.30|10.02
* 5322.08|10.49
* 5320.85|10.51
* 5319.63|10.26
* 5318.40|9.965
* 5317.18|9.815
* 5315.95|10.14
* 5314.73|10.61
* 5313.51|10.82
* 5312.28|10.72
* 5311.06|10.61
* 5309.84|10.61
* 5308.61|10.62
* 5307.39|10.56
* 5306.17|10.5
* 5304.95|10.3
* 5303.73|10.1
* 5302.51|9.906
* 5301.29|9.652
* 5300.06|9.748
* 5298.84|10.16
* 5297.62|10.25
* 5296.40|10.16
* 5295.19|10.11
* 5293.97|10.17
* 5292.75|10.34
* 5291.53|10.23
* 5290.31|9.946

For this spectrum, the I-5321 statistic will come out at 10.0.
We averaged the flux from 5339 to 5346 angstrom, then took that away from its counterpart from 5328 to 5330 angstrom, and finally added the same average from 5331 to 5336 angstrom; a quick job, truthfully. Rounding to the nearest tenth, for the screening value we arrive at 10.5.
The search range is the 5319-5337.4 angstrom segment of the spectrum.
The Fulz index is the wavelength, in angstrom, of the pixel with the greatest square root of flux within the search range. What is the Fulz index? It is 5333.12 angstrom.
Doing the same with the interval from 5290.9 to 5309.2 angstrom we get 5308.61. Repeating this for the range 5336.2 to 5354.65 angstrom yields 5351.57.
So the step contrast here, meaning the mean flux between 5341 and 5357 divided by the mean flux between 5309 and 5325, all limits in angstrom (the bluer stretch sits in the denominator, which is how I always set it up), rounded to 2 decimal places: 1.00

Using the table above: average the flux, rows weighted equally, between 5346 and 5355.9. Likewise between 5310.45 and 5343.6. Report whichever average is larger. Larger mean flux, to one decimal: 10.5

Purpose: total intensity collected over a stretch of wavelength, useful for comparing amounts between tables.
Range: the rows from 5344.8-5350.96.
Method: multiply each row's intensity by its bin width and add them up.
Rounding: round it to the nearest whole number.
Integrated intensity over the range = 63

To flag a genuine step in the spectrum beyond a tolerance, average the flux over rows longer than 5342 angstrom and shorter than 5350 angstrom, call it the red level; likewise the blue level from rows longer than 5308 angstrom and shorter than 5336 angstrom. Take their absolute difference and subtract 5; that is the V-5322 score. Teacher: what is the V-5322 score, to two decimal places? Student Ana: -4.72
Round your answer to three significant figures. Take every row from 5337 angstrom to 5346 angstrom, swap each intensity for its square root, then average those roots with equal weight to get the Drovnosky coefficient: 3.12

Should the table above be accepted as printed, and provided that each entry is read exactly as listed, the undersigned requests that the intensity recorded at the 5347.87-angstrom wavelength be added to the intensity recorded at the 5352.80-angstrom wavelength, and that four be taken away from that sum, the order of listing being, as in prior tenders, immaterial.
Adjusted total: 16.7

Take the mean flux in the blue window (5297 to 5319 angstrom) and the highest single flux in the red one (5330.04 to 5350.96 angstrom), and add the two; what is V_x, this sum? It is 21.6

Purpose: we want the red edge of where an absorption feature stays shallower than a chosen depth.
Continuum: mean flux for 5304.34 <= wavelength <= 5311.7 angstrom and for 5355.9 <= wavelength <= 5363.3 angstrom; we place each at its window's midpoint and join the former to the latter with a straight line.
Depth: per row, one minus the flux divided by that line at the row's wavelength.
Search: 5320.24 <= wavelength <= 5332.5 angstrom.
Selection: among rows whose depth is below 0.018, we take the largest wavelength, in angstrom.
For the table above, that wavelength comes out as 5331.89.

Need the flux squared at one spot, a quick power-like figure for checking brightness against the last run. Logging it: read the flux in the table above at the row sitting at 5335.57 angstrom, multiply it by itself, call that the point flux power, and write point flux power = 107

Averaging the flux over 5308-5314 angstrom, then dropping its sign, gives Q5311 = 10.7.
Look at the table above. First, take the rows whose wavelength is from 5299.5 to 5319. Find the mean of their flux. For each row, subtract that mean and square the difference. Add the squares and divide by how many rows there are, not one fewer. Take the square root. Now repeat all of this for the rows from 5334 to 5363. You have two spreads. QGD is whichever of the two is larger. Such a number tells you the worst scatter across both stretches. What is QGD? 0.6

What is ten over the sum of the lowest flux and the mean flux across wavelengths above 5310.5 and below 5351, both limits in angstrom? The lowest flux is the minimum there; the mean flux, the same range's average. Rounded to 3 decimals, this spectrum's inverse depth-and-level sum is 0.519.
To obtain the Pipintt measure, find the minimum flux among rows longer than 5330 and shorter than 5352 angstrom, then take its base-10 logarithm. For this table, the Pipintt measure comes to 0.972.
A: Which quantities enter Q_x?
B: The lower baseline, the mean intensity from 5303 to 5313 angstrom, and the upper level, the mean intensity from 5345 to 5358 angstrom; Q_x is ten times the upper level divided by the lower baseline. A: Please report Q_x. 10.1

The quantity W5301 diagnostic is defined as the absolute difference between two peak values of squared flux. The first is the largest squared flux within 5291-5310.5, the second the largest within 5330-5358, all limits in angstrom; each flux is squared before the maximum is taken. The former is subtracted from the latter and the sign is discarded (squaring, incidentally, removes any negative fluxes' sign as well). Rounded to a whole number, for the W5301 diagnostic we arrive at 16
